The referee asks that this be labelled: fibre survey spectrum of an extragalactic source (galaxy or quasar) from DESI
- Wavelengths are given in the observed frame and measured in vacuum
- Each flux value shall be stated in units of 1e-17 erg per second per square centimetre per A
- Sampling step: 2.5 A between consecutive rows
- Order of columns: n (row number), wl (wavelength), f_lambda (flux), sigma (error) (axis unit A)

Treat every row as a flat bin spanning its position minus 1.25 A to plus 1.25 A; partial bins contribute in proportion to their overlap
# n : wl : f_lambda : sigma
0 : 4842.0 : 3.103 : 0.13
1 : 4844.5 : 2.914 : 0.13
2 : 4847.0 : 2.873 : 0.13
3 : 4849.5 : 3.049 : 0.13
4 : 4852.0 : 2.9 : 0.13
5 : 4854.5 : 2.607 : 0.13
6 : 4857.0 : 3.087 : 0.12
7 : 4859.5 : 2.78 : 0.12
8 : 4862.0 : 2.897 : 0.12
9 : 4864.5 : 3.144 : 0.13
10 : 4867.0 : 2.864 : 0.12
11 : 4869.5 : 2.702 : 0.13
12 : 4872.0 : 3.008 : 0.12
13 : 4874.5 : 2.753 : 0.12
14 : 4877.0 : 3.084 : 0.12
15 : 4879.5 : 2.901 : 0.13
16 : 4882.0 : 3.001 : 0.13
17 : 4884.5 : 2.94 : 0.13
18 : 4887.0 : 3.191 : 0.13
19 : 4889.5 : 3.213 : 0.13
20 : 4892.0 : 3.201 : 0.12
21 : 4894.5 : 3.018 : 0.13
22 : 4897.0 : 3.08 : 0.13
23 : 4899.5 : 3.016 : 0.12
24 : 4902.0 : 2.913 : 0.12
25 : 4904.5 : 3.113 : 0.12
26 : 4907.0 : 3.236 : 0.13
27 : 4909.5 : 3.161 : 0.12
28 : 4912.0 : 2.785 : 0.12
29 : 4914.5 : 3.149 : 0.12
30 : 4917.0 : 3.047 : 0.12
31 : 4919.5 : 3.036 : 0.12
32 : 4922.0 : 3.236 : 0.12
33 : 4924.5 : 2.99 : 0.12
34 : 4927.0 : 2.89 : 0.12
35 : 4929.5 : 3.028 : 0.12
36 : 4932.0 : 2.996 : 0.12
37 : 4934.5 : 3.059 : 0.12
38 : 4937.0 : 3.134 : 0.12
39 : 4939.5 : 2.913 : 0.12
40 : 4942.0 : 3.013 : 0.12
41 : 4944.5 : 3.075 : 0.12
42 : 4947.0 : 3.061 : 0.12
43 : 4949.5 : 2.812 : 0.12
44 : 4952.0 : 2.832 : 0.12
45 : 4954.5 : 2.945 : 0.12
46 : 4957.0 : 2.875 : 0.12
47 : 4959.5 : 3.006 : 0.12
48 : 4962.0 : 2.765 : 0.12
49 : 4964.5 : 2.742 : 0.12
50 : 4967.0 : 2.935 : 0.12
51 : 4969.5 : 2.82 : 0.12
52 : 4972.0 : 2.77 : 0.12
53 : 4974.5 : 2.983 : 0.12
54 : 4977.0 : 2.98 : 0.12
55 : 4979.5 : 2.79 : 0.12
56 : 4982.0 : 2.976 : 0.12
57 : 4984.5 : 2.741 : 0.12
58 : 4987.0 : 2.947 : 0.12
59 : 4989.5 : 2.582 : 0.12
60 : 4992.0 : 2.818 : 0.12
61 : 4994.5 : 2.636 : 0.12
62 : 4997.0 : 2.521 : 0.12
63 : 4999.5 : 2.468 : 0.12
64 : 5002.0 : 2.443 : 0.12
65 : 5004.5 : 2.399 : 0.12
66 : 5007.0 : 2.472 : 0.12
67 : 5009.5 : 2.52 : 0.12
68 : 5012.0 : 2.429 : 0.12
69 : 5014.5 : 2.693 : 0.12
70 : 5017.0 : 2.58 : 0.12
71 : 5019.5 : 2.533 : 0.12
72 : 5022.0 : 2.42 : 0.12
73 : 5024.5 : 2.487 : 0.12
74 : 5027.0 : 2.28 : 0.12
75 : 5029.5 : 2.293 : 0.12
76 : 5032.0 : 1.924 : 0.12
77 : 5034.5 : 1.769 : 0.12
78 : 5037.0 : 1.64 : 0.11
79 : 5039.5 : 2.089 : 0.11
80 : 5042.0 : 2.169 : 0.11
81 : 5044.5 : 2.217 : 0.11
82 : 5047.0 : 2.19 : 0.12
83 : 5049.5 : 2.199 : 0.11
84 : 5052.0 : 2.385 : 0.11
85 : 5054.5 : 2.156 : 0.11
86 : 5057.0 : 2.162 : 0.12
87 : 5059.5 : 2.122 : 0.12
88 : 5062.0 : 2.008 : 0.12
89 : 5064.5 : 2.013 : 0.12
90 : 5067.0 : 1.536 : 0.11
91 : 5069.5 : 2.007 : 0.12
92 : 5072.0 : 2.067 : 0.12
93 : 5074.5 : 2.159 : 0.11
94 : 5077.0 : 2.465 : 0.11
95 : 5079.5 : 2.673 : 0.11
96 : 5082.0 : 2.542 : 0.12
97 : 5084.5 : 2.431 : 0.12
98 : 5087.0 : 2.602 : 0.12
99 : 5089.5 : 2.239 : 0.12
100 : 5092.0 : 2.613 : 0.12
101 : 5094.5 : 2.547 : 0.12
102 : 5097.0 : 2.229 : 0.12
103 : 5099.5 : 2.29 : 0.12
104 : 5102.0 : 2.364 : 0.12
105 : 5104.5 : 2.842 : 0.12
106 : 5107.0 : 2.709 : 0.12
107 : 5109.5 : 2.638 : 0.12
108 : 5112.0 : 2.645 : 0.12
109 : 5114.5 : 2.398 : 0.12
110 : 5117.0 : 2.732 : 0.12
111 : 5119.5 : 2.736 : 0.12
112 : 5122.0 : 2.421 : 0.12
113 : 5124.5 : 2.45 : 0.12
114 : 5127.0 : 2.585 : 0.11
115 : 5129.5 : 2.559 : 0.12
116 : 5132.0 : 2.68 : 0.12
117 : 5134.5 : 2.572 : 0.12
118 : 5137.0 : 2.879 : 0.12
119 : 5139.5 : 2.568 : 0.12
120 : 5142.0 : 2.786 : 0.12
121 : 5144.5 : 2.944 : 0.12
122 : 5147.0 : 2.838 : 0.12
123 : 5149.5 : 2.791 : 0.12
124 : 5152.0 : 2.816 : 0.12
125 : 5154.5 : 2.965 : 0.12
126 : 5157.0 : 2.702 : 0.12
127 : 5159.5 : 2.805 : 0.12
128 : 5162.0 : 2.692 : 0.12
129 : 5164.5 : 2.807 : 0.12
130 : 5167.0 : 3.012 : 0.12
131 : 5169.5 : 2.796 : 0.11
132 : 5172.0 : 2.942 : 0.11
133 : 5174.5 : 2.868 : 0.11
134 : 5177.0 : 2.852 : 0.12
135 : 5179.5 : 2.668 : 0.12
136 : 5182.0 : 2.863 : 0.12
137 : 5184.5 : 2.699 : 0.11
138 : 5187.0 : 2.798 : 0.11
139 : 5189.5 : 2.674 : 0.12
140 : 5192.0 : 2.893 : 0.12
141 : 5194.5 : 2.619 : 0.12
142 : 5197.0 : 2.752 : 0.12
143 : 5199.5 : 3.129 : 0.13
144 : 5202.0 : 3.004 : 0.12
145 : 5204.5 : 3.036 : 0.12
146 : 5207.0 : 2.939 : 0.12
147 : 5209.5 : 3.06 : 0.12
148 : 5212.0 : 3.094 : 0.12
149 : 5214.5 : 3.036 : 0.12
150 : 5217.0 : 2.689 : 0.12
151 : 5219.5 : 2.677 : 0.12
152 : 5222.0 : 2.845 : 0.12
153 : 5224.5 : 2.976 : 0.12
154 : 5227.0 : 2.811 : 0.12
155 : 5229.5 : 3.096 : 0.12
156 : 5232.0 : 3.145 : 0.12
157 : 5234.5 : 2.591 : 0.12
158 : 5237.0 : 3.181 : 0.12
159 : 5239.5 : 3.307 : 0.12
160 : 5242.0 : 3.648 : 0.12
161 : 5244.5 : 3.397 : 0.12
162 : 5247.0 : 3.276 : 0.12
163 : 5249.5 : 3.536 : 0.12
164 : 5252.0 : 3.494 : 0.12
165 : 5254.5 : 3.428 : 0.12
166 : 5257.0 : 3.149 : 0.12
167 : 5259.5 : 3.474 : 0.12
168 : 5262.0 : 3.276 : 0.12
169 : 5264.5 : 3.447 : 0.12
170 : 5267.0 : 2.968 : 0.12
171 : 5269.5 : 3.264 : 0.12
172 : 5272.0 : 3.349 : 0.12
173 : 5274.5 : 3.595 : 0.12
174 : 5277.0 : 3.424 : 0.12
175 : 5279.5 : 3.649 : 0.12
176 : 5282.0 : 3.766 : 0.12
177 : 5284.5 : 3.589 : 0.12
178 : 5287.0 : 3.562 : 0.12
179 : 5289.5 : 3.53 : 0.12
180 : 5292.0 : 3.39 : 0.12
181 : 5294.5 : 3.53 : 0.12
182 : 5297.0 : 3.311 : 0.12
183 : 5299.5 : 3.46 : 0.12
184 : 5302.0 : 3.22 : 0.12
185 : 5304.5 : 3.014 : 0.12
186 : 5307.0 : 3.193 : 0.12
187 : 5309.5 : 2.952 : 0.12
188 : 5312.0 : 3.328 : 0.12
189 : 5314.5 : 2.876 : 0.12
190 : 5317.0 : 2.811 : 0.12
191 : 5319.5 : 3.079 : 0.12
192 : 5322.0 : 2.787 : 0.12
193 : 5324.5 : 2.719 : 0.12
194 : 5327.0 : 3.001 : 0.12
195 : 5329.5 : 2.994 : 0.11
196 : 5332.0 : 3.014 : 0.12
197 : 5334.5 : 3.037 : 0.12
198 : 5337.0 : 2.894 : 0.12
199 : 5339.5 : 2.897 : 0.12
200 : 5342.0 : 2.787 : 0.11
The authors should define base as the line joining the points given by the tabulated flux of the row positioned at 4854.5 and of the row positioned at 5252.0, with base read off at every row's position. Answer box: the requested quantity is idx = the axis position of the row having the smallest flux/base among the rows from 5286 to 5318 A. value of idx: 5317.0 A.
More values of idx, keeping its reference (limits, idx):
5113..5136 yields 5114.5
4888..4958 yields 4949.5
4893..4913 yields 4912.0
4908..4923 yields 4912.0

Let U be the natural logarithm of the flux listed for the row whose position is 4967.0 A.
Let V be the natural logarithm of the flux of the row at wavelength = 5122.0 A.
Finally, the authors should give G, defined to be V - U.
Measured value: -0.2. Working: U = 1.1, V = 0.88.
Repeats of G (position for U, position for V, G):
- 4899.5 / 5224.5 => 0.0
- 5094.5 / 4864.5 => 0.2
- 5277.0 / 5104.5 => -0.2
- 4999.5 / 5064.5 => -0.2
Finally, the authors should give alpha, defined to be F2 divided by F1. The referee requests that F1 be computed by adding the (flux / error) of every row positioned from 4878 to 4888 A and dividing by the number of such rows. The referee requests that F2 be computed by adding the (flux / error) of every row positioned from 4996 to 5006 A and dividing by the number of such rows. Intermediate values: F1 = 23.1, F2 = 20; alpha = 0.9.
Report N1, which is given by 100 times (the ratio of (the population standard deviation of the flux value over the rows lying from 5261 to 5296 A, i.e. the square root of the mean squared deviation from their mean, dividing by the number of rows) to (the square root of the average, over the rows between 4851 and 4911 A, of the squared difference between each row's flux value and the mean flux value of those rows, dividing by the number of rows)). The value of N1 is 115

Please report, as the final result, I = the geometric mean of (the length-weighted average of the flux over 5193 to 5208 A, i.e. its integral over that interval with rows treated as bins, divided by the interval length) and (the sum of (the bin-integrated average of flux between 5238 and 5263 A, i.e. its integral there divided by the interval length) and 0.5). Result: 3.37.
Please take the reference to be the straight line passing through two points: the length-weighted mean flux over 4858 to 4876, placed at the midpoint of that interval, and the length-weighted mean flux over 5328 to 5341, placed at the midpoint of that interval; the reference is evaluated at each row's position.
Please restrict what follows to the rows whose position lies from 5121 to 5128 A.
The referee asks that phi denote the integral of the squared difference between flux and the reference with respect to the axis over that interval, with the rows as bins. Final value 1.4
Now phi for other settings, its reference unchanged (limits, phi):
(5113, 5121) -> 1.0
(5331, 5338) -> 0.0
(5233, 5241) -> 0.9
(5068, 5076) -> 5.9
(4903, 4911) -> 0.6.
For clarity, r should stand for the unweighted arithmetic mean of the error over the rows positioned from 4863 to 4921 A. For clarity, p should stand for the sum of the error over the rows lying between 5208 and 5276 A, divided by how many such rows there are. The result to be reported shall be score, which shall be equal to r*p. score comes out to 0.0149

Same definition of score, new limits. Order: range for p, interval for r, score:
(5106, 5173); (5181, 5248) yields 0.0142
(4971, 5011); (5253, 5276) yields 0.0144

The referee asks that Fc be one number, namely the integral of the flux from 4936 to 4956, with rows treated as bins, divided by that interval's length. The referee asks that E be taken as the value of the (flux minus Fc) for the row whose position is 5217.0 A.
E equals -0.28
